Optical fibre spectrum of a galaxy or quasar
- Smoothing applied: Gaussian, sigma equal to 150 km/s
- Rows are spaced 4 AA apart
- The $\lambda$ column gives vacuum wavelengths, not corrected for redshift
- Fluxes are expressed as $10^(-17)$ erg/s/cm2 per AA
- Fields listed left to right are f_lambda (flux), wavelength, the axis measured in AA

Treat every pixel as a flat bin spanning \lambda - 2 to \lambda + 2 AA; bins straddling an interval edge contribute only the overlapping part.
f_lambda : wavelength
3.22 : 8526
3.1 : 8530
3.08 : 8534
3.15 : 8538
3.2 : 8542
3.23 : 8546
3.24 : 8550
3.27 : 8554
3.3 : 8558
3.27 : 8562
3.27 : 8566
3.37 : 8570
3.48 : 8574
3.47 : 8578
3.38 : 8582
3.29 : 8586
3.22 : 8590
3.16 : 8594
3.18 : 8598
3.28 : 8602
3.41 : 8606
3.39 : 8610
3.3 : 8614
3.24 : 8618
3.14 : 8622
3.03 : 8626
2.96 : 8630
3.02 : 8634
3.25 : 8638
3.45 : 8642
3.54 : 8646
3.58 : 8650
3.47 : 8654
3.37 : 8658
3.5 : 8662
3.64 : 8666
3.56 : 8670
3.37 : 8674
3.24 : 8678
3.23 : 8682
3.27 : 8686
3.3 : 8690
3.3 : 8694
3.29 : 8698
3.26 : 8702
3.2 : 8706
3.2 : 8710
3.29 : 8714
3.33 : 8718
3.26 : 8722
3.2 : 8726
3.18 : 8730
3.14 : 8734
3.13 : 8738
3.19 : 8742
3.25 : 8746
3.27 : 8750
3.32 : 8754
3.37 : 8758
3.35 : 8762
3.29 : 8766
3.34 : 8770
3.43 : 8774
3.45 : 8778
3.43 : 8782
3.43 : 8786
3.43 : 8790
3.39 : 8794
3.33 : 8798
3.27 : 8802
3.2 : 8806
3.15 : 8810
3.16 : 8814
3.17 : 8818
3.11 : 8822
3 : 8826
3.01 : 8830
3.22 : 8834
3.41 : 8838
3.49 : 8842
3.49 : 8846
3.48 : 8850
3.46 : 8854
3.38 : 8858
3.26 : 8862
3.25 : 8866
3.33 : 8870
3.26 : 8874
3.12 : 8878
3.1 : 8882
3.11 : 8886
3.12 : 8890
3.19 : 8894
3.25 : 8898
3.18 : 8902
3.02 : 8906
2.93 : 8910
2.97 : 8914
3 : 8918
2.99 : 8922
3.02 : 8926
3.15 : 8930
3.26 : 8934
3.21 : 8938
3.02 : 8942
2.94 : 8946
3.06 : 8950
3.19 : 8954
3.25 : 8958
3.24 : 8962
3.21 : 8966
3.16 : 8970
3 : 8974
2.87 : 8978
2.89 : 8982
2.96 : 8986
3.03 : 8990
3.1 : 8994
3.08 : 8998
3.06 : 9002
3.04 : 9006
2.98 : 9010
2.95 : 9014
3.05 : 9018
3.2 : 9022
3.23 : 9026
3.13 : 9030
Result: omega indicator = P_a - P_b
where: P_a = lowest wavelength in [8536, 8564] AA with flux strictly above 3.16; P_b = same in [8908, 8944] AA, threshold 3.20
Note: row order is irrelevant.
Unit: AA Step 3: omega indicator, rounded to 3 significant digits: -392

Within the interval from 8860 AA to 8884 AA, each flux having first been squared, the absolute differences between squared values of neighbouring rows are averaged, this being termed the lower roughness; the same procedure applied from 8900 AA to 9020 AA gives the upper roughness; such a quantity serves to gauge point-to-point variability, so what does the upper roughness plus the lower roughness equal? 0.86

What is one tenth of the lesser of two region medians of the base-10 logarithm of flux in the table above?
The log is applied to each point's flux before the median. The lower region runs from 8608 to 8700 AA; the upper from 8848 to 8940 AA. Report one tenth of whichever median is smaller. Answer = 0.0502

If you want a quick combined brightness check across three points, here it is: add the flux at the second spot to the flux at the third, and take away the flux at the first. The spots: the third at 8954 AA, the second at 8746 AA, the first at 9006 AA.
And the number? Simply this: 3.40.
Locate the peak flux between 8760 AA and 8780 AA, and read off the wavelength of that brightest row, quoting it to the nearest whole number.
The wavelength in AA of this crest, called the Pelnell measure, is 8778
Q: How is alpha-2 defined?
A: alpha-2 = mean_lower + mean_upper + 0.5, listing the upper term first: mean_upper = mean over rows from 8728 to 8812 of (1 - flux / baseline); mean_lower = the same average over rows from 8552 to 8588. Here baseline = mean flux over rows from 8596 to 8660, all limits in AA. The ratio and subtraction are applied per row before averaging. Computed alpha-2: 0.479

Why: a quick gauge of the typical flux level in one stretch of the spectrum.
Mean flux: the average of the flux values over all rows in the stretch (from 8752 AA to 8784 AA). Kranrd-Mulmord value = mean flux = 3.37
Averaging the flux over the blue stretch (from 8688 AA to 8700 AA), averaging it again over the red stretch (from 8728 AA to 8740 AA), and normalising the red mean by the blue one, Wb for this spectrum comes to 0.96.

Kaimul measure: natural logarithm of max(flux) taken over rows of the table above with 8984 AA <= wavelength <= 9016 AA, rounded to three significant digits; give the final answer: 1.13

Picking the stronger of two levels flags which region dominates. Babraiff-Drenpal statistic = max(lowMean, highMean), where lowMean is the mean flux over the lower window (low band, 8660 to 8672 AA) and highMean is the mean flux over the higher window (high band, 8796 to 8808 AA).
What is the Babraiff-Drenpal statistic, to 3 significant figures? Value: 3.57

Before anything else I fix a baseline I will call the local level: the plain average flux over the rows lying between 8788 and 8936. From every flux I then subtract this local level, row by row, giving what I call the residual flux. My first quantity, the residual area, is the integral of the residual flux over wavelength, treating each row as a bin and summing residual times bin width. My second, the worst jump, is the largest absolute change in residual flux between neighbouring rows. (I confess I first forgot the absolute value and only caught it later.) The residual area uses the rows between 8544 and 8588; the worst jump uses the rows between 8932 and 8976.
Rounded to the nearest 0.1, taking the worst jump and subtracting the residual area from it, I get -5.0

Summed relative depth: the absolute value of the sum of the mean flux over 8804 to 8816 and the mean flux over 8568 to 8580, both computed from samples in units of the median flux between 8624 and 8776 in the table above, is 2.01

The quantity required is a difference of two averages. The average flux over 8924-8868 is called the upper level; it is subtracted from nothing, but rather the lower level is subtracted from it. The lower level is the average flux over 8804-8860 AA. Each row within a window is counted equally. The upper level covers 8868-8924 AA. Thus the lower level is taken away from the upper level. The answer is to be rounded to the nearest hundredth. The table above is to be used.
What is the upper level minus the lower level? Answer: -0.15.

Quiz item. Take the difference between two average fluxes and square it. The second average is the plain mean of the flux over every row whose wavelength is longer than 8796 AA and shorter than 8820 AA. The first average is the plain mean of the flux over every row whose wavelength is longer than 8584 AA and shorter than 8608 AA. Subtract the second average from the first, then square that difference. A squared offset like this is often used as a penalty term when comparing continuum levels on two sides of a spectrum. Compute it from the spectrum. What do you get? 0.0019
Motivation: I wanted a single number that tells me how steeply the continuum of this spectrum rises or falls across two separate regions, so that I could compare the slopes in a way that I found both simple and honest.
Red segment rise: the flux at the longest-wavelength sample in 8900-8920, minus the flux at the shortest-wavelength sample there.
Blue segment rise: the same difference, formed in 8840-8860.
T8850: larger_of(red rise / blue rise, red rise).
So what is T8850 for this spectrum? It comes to 1.64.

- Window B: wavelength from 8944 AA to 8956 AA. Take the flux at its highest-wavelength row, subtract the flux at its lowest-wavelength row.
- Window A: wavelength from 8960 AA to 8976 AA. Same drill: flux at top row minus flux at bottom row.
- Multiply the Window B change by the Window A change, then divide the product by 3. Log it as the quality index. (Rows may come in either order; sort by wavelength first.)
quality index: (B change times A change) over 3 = -0.020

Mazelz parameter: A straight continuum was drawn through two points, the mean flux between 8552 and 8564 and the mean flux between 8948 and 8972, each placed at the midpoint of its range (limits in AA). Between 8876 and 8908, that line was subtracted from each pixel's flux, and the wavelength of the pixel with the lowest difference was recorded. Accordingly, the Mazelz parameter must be 8906 AA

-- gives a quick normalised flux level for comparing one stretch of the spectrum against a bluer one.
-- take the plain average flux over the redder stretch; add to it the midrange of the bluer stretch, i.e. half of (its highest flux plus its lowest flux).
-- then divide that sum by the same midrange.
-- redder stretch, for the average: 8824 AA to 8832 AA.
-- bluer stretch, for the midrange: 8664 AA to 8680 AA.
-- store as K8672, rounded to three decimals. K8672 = 1.874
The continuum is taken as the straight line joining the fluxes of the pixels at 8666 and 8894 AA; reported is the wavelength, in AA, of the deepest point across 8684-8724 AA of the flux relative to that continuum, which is 8706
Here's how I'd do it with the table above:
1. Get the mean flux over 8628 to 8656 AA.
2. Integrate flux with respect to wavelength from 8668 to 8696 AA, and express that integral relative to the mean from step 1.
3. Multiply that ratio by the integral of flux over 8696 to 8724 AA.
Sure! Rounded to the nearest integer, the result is 2557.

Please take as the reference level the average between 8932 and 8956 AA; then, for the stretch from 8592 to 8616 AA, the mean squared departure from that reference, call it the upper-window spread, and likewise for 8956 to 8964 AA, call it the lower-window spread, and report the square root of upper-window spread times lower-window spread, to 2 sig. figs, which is 0.026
